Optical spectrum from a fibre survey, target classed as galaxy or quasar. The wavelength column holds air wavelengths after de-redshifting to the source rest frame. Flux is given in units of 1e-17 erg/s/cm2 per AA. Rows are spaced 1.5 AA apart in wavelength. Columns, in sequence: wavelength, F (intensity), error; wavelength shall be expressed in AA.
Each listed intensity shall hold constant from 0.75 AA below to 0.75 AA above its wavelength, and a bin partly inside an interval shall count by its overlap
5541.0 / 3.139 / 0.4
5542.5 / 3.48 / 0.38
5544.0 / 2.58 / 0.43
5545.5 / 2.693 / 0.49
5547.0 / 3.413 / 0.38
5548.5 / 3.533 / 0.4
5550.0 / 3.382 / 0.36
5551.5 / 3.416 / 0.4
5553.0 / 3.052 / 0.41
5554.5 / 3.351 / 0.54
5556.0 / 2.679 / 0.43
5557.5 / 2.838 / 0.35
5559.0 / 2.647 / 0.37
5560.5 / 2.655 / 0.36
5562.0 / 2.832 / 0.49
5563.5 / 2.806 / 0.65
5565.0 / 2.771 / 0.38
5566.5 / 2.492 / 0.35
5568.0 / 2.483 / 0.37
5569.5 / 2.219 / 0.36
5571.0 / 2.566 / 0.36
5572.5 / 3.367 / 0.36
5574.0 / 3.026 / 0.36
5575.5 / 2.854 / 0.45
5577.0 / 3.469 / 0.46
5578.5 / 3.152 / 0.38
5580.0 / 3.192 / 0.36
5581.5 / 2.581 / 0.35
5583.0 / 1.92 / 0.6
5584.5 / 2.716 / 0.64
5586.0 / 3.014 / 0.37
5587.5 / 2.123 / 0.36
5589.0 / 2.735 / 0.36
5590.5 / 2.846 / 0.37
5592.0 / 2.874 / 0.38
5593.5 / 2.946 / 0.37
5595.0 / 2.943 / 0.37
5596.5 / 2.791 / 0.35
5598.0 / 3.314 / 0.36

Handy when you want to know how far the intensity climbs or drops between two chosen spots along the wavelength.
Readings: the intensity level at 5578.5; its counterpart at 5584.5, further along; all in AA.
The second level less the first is -0.4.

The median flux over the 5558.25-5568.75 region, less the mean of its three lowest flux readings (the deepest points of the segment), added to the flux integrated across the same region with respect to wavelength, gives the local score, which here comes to 28.1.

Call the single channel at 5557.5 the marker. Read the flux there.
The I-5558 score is 2.838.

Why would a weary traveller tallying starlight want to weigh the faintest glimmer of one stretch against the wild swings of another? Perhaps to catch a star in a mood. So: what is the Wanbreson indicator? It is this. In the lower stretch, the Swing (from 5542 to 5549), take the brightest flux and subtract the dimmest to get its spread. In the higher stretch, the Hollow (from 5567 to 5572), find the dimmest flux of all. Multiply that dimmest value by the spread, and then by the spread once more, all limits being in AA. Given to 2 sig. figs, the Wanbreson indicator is 2.0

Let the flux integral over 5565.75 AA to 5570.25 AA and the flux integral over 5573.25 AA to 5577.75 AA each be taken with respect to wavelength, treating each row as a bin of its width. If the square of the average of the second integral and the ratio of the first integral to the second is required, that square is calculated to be 55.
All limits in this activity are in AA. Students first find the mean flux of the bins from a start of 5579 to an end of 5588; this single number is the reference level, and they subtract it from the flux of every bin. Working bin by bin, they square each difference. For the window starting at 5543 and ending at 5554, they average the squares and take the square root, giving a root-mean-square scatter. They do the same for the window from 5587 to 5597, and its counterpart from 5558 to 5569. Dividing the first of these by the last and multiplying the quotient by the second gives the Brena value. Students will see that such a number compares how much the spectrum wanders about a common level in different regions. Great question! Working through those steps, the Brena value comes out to 1.3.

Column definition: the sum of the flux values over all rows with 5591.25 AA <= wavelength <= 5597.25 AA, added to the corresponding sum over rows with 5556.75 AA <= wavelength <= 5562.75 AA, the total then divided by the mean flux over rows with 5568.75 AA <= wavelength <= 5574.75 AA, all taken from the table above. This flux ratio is 8.06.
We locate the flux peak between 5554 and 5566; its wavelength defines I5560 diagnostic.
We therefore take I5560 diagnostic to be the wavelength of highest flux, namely 5554.5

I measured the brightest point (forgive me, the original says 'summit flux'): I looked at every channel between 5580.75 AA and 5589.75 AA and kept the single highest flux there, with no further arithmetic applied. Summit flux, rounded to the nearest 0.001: 3.014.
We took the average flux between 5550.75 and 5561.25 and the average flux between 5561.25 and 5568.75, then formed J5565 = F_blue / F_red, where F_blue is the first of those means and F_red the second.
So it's 1.10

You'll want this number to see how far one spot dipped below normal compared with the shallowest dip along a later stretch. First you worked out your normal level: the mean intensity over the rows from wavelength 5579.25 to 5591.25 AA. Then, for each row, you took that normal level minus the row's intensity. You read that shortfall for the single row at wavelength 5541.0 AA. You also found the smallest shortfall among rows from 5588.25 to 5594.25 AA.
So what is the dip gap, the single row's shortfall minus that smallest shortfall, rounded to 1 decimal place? -0.2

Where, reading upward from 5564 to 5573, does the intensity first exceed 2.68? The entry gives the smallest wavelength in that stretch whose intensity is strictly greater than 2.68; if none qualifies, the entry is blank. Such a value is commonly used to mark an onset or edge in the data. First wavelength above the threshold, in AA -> 5565.0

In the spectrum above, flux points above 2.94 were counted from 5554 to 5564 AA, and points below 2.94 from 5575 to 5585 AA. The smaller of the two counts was 1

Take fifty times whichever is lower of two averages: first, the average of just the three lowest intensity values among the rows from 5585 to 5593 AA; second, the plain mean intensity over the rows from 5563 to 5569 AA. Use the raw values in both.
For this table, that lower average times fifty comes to 128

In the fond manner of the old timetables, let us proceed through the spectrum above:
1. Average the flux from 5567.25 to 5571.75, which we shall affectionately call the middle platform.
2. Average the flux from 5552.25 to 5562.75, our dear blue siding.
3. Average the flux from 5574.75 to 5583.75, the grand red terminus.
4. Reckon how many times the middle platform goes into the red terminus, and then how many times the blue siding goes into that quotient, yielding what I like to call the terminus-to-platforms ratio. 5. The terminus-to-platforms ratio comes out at 0.41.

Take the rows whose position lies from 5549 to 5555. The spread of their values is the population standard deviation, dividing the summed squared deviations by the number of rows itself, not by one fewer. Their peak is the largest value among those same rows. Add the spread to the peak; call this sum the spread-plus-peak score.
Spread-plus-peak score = 3.6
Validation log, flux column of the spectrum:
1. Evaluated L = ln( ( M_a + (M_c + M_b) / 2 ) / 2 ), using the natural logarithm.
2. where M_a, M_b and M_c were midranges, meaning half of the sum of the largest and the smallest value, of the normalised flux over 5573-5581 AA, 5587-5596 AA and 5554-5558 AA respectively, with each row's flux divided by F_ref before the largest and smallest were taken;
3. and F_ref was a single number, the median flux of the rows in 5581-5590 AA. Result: 0.11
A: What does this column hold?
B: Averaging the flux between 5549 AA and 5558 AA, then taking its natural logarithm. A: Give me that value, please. 1.14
